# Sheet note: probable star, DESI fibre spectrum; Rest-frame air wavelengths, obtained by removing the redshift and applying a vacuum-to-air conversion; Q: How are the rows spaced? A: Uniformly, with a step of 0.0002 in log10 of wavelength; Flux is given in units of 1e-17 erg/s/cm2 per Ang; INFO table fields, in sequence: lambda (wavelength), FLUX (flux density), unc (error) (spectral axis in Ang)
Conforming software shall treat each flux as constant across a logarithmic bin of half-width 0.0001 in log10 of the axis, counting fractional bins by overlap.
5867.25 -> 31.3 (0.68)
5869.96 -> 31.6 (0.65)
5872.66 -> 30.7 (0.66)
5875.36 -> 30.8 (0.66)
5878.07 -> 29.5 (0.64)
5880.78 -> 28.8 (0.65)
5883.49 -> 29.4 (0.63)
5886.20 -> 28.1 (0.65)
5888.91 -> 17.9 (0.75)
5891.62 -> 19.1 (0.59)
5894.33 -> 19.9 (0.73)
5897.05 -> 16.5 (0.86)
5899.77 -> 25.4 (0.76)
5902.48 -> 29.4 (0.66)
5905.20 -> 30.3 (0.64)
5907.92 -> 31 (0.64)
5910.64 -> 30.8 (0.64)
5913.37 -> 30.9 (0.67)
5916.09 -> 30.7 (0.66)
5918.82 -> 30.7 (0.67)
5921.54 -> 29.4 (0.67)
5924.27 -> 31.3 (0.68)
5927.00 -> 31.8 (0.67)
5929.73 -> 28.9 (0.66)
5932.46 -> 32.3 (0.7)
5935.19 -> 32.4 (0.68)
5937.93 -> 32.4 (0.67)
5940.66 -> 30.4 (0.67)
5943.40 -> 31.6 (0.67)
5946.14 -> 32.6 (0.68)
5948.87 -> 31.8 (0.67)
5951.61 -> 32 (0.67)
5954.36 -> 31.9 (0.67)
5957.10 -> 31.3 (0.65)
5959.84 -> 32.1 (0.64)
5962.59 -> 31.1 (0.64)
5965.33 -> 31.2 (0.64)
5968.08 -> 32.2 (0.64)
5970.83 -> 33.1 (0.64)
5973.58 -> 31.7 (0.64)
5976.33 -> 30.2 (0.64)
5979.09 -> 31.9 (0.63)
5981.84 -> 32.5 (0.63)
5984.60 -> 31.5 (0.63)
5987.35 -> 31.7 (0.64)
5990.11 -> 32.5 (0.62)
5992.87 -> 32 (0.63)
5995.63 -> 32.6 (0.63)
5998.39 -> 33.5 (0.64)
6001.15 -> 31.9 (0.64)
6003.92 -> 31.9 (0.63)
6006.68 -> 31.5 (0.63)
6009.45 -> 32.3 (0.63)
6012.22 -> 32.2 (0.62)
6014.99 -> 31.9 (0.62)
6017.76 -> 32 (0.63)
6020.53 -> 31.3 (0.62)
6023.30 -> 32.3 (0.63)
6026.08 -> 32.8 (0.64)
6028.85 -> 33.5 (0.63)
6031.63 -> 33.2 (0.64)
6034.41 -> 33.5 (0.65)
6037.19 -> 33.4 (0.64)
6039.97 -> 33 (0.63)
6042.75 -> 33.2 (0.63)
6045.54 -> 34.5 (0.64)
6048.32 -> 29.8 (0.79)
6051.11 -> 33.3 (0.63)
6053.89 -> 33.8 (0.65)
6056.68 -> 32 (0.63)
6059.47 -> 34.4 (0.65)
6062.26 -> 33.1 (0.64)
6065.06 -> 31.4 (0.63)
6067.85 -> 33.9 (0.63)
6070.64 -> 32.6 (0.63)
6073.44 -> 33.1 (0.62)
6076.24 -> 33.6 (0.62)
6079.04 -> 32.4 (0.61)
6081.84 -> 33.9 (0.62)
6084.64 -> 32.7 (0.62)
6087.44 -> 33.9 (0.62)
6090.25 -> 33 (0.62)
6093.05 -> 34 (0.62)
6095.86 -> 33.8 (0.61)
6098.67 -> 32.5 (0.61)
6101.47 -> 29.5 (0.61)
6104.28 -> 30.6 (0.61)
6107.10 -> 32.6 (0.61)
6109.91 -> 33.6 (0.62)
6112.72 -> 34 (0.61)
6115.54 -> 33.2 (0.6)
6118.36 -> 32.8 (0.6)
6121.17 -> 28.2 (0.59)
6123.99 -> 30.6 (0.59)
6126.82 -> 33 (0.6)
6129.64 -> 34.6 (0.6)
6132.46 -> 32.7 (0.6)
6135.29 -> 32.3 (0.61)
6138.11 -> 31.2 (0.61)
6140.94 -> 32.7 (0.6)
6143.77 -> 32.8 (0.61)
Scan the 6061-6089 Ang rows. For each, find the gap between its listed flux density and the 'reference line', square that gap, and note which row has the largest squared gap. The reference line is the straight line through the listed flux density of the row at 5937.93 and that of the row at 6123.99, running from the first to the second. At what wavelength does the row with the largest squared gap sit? 6087.44 Ang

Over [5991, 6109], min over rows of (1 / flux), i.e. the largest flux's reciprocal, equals 0.0290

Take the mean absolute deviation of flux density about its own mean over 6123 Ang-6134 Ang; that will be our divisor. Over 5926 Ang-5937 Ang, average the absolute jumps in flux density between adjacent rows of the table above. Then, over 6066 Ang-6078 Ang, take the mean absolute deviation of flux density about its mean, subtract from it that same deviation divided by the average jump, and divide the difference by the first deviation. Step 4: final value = 0.22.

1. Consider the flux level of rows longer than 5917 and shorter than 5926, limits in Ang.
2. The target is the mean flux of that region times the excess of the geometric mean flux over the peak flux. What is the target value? -26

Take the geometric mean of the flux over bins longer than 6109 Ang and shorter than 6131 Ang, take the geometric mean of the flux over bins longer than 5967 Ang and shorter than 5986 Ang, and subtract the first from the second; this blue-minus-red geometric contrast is -1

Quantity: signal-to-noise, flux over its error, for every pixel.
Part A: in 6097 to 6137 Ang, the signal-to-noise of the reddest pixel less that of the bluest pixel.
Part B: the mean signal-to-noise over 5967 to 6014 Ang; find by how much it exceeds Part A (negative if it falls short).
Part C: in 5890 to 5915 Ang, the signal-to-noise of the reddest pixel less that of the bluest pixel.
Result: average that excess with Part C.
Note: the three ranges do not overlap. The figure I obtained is 32.4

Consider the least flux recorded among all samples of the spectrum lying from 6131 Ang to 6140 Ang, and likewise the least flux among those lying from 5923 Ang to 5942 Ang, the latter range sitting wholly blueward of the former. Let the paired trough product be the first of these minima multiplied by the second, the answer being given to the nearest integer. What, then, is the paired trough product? 902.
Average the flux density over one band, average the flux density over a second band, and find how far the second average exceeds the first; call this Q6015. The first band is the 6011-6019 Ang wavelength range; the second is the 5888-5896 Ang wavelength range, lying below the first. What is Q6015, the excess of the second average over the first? -13.1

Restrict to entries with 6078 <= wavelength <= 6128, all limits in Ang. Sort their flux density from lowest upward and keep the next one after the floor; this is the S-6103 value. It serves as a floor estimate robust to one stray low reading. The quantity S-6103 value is 29.5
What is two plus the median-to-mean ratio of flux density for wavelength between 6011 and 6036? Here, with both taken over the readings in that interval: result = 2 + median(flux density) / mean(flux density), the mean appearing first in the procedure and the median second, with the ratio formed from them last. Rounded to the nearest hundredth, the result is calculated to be 2.99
